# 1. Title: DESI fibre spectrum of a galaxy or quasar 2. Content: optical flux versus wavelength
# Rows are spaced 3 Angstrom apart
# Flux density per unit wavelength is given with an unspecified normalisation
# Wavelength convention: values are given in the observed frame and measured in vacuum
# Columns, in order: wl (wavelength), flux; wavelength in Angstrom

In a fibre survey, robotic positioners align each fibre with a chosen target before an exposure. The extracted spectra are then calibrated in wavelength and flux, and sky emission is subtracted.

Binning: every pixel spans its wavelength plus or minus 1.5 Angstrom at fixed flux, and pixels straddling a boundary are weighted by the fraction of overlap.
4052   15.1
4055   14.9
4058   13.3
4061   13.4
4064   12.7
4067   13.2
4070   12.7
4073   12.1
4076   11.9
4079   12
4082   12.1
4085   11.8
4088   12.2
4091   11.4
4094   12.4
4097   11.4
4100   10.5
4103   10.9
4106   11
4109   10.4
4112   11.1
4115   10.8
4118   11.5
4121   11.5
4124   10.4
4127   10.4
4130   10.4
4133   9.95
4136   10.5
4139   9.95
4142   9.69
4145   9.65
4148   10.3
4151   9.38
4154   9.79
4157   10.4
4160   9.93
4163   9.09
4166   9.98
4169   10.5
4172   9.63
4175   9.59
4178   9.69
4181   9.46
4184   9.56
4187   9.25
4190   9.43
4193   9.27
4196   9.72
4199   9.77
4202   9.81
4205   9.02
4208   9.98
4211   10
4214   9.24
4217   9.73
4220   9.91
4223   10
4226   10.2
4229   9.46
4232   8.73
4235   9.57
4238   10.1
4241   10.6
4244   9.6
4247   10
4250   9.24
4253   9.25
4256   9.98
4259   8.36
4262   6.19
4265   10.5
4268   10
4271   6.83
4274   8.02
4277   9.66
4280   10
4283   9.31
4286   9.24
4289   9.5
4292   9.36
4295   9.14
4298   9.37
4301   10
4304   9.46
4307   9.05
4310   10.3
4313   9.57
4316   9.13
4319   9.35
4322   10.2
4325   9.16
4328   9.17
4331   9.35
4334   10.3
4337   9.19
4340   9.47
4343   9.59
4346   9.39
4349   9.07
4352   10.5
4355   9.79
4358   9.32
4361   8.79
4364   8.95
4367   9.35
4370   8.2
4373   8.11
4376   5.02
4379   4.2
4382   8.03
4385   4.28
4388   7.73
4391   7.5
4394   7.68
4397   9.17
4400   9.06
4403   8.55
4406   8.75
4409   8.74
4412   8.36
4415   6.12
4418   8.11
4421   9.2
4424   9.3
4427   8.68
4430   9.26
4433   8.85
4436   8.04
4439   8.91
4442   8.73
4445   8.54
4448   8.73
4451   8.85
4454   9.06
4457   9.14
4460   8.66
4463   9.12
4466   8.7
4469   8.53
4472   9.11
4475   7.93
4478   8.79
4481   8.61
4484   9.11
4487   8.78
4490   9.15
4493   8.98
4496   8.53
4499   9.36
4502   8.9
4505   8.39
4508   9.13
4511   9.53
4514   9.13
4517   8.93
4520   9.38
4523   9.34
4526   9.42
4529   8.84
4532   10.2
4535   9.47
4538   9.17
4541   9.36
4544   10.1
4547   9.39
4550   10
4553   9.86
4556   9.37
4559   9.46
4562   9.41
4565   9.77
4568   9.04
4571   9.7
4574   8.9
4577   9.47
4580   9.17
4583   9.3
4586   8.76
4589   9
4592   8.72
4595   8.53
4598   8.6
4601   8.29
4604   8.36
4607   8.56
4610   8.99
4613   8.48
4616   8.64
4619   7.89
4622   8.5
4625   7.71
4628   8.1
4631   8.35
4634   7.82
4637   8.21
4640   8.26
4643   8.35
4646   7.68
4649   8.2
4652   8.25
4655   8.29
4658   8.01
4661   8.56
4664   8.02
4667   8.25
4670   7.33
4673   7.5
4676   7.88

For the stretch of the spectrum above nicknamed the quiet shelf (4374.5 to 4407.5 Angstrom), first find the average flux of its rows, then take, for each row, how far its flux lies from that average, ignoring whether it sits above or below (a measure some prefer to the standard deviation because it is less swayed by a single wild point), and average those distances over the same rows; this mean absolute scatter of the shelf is 1.5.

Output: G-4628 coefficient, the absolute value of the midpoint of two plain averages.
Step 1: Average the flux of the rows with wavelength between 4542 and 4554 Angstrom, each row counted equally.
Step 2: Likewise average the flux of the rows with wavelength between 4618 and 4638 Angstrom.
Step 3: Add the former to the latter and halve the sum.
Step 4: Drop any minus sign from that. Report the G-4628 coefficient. 9.0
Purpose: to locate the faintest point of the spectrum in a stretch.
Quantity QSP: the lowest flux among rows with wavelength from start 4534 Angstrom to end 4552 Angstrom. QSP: 9.17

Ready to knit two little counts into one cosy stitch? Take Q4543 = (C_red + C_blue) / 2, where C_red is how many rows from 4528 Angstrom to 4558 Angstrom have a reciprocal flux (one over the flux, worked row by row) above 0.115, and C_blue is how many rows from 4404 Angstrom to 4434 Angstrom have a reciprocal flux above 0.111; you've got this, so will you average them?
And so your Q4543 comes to 3.5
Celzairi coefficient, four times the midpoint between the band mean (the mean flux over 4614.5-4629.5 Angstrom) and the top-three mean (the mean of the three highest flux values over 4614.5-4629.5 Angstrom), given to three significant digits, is 33.2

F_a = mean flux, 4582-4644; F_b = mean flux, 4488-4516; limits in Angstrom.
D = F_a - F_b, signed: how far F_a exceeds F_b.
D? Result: -0.56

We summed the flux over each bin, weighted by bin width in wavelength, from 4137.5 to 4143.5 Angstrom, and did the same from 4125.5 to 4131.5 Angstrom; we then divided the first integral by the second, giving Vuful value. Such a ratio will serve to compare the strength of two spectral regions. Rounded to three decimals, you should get 0.944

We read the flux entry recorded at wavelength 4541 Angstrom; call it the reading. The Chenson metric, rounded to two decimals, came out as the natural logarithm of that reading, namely 2.24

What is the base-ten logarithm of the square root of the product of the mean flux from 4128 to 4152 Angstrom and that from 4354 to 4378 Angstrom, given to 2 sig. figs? 0.96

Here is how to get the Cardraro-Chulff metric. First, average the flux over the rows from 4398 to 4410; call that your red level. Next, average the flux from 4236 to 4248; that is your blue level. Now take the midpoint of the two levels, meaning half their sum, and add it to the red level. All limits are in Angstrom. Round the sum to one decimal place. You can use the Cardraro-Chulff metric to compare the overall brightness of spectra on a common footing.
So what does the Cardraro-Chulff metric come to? 18.2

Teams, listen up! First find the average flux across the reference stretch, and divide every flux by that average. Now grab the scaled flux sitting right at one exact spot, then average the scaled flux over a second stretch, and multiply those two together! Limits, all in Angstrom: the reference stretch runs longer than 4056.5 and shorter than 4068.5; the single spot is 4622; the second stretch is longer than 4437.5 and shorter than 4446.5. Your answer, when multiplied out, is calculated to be 0.43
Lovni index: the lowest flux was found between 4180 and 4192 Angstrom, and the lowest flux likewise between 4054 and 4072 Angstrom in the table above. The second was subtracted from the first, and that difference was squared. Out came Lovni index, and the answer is 12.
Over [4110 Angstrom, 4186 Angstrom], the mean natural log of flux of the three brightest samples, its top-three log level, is 2.43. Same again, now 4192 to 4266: 2.34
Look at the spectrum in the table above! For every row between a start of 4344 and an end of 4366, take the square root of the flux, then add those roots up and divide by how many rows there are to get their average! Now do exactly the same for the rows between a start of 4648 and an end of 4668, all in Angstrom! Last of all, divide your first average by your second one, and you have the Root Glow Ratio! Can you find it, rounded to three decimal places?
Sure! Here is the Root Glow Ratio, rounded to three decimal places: 1.069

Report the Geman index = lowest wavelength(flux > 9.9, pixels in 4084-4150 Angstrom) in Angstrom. 4085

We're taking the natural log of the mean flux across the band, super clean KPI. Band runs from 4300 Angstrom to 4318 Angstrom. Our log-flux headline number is 2.26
